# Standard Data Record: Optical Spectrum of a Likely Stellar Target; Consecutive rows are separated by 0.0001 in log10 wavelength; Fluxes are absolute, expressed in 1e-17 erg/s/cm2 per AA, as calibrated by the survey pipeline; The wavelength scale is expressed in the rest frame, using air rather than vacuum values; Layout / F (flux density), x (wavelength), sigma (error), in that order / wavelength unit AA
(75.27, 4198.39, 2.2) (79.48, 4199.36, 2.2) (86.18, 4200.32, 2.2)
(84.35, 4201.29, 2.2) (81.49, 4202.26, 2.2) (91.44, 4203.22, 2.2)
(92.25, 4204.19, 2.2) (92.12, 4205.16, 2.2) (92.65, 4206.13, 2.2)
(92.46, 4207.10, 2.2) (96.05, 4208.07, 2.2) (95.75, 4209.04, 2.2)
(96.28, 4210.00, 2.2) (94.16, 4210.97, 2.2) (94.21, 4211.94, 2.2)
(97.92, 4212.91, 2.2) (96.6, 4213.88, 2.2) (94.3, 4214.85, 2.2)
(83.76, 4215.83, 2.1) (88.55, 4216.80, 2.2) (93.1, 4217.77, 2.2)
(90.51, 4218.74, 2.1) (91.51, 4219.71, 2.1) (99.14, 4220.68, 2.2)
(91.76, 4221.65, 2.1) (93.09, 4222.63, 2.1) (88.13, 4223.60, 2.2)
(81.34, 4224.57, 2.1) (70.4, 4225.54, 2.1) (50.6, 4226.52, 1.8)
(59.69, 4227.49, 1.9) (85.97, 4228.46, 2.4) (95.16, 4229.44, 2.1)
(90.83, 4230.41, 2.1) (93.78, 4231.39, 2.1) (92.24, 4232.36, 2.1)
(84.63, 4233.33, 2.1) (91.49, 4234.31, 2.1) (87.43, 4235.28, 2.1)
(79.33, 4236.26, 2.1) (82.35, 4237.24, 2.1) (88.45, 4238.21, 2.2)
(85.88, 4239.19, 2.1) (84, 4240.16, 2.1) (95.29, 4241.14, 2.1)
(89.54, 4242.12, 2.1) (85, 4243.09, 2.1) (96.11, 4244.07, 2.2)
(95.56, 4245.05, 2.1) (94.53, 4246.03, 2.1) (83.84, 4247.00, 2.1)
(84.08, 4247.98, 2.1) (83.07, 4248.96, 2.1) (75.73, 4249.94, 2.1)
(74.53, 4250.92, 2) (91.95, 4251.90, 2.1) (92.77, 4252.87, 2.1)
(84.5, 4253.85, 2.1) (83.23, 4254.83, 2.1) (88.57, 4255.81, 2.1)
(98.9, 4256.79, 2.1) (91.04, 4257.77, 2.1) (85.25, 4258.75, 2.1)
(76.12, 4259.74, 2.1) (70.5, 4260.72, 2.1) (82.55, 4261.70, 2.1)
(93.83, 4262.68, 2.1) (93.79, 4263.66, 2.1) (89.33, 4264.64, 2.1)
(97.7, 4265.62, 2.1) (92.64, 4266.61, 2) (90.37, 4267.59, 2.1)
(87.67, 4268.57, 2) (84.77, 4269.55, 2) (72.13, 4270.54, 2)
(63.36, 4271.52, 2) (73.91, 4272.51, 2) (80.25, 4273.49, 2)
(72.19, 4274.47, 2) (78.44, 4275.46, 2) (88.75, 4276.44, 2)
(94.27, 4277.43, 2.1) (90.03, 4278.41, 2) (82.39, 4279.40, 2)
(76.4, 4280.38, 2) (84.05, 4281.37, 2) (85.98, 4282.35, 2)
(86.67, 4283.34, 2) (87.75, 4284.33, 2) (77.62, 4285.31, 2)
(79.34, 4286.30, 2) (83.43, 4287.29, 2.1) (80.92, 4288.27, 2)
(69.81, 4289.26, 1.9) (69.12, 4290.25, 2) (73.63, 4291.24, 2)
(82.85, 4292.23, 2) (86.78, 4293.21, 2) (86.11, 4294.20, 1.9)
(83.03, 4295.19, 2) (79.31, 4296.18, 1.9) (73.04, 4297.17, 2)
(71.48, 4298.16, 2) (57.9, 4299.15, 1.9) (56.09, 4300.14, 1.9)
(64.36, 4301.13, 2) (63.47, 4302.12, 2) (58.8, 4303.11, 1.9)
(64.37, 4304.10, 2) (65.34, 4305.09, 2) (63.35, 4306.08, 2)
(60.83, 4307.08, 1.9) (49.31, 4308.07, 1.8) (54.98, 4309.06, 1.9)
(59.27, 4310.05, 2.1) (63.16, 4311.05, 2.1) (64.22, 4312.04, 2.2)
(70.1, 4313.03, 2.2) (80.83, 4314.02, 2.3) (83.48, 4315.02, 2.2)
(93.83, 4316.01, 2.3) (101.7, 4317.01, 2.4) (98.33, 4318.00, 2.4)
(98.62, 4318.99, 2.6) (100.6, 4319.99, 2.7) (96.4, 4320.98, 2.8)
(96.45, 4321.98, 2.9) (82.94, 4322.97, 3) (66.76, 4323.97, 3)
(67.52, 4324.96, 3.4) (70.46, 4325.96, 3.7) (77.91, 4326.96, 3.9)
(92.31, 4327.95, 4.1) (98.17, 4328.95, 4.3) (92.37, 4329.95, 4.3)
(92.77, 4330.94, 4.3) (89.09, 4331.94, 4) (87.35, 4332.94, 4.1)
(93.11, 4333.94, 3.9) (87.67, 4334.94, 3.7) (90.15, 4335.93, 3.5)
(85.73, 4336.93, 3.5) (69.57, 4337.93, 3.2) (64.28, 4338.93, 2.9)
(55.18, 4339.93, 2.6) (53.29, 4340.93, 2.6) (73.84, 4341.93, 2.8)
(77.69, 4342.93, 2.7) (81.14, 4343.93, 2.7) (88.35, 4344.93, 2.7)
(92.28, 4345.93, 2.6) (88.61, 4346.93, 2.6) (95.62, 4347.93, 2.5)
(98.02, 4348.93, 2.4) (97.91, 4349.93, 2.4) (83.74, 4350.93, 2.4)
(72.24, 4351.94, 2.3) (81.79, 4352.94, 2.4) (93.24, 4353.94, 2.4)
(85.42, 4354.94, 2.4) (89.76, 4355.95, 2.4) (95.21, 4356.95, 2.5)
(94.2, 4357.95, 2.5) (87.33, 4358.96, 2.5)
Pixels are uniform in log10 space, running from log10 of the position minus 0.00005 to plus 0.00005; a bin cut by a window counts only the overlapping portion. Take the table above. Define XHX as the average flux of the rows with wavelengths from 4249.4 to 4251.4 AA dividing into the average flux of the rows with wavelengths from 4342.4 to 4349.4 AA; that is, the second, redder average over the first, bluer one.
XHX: 1.18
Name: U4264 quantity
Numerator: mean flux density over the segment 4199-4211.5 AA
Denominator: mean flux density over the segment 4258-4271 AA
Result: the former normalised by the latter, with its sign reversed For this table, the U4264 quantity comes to -1.05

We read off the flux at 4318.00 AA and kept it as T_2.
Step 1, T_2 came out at 98.33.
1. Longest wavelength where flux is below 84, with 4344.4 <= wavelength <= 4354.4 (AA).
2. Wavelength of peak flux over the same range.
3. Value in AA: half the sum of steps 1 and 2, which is 4350.9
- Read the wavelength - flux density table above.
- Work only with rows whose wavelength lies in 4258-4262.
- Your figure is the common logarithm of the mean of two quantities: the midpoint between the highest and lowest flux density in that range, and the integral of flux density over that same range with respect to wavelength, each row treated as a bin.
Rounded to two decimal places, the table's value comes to 2.29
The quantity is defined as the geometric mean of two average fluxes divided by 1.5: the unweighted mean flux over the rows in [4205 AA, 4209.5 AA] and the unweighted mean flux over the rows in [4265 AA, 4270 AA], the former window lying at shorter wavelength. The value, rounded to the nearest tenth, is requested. 61.5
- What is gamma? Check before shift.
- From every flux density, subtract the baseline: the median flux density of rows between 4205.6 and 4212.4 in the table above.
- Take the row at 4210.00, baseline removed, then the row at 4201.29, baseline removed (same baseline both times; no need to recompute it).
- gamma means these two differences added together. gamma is -8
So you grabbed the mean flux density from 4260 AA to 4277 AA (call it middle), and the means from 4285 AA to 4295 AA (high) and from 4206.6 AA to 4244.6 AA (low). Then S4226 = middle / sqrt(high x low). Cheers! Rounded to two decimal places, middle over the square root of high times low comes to 0.99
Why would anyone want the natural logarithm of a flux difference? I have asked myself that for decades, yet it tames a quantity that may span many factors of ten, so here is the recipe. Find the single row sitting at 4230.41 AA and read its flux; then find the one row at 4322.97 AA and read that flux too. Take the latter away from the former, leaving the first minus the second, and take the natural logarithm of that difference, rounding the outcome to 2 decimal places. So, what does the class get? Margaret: 2.07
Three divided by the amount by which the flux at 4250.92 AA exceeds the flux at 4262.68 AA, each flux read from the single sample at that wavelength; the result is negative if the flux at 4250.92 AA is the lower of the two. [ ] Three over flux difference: -0.16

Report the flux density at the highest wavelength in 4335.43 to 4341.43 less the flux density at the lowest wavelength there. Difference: -37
